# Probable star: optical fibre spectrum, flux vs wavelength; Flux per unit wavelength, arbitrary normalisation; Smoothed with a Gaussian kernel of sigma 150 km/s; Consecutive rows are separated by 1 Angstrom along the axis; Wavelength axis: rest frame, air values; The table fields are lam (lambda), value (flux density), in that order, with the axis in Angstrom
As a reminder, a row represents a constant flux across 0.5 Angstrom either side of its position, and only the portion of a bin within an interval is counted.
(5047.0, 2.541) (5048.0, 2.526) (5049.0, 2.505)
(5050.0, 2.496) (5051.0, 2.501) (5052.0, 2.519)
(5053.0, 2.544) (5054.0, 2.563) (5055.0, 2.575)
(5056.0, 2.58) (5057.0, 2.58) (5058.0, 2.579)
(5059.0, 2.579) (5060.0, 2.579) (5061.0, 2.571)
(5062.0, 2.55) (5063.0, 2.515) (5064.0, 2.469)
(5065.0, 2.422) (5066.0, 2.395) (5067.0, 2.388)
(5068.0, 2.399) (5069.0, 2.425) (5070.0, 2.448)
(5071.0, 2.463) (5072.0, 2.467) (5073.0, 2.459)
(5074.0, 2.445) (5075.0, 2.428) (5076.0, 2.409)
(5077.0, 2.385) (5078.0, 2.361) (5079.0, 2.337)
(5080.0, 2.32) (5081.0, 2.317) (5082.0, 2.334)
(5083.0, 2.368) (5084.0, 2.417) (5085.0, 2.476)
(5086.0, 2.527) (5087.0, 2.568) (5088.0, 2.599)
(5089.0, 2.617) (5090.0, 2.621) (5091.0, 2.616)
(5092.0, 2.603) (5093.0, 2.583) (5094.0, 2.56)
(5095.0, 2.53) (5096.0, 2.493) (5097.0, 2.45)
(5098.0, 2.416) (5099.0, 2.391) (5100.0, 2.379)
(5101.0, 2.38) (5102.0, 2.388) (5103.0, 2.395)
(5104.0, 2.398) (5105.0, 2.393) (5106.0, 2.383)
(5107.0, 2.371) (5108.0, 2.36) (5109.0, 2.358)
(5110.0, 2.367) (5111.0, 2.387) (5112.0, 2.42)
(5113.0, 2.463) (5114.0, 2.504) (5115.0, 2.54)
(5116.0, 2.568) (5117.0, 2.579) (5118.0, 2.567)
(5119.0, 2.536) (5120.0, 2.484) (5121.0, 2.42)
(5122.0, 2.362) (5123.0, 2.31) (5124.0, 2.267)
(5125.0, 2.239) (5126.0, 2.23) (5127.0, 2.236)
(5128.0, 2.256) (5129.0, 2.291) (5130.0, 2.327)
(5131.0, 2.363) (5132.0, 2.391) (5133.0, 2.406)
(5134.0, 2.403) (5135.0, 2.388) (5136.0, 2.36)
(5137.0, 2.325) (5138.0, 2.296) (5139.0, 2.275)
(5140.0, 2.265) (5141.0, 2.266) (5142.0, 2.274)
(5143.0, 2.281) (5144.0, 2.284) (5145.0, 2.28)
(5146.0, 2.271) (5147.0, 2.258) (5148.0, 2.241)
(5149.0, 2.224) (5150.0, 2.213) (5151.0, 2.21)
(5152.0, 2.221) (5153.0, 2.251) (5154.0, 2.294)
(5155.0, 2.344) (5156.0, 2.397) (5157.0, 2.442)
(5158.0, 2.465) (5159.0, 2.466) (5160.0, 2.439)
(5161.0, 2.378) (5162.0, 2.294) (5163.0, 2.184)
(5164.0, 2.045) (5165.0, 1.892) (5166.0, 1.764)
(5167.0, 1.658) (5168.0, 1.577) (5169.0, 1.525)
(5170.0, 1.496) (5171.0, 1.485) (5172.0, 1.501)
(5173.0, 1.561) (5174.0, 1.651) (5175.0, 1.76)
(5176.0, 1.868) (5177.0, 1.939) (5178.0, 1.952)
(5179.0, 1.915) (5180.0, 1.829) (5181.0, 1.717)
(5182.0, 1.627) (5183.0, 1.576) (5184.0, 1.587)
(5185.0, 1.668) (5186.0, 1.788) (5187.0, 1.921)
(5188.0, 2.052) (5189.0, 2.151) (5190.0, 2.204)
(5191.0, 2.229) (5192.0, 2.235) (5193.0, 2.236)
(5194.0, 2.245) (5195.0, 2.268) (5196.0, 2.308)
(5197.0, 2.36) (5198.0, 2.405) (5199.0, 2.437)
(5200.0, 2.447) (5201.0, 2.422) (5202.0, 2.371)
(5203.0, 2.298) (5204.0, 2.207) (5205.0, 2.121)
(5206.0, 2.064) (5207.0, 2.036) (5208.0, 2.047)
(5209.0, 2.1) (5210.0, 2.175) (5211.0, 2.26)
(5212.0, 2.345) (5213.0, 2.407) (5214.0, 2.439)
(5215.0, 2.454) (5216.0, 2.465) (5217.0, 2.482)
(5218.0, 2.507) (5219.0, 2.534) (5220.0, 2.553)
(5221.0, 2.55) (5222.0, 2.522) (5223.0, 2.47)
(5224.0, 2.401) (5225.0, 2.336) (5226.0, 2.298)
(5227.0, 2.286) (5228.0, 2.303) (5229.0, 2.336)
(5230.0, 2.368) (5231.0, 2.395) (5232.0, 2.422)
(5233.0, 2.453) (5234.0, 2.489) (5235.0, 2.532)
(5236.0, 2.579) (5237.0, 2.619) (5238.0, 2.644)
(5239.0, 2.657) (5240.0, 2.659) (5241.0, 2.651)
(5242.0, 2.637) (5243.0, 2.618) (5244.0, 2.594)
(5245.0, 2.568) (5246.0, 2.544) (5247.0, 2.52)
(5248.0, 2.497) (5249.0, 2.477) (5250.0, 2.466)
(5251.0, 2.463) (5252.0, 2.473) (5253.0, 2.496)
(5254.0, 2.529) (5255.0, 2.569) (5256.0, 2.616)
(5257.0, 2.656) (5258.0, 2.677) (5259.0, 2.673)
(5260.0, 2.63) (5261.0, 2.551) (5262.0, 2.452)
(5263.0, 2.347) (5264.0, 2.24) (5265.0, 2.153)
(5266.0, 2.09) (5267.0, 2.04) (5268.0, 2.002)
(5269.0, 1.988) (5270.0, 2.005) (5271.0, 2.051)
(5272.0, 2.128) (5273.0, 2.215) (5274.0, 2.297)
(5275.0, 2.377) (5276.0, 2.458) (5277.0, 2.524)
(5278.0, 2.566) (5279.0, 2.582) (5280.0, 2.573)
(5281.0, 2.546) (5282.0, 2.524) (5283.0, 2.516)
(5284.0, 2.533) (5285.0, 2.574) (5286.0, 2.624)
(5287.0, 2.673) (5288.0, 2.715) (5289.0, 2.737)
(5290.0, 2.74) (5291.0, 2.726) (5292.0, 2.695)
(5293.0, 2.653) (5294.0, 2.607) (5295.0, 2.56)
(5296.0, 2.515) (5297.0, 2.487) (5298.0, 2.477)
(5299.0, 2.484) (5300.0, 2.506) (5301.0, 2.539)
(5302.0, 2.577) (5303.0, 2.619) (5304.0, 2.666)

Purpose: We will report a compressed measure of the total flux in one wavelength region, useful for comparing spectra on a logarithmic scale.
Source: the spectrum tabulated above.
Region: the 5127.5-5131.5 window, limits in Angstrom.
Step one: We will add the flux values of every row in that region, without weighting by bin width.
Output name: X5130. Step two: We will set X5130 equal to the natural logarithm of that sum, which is 2.2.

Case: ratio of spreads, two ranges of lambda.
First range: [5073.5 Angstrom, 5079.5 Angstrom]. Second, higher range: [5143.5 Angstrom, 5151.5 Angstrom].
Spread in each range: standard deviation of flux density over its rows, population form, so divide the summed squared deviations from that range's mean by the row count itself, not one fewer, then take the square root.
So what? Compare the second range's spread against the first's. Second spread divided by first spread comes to 0.75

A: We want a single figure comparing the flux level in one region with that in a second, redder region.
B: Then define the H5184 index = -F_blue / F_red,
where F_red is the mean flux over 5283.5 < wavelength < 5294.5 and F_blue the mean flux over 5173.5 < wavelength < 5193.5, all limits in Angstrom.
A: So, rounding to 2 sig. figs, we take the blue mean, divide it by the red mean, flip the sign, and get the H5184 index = -0.71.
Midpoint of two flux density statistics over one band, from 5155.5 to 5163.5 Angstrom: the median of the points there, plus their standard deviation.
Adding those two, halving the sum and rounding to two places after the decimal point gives 1.26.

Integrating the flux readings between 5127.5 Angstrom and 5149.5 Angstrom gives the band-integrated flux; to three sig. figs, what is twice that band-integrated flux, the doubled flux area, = 101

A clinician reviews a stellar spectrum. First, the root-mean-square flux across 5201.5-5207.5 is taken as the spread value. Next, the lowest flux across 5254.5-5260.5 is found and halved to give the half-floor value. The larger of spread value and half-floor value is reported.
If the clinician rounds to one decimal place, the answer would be 2.2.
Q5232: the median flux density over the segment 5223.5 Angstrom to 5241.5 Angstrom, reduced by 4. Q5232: -1.56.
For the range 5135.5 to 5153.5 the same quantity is -1.73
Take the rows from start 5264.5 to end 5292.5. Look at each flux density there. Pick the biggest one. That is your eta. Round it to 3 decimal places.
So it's 2.740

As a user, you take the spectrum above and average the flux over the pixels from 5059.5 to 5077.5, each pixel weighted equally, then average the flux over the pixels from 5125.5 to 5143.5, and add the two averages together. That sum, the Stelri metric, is 4.77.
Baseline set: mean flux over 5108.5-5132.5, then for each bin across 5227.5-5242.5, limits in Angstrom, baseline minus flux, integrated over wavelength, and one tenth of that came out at -0.18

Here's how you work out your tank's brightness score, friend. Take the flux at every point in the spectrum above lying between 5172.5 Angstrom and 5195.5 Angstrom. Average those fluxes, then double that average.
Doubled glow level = 3.82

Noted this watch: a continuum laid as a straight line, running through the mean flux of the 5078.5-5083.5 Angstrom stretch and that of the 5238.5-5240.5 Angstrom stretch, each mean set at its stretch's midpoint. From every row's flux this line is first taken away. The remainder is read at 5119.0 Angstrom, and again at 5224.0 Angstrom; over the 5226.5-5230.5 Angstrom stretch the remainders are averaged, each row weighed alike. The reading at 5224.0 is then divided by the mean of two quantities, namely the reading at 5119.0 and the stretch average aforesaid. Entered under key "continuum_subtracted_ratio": 2.4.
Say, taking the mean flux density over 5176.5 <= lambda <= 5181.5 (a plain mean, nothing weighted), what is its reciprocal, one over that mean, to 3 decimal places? 0.535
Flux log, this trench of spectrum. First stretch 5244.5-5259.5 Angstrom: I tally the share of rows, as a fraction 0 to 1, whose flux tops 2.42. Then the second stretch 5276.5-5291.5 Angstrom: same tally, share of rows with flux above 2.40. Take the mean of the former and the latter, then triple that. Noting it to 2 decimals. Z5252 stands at 3.00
